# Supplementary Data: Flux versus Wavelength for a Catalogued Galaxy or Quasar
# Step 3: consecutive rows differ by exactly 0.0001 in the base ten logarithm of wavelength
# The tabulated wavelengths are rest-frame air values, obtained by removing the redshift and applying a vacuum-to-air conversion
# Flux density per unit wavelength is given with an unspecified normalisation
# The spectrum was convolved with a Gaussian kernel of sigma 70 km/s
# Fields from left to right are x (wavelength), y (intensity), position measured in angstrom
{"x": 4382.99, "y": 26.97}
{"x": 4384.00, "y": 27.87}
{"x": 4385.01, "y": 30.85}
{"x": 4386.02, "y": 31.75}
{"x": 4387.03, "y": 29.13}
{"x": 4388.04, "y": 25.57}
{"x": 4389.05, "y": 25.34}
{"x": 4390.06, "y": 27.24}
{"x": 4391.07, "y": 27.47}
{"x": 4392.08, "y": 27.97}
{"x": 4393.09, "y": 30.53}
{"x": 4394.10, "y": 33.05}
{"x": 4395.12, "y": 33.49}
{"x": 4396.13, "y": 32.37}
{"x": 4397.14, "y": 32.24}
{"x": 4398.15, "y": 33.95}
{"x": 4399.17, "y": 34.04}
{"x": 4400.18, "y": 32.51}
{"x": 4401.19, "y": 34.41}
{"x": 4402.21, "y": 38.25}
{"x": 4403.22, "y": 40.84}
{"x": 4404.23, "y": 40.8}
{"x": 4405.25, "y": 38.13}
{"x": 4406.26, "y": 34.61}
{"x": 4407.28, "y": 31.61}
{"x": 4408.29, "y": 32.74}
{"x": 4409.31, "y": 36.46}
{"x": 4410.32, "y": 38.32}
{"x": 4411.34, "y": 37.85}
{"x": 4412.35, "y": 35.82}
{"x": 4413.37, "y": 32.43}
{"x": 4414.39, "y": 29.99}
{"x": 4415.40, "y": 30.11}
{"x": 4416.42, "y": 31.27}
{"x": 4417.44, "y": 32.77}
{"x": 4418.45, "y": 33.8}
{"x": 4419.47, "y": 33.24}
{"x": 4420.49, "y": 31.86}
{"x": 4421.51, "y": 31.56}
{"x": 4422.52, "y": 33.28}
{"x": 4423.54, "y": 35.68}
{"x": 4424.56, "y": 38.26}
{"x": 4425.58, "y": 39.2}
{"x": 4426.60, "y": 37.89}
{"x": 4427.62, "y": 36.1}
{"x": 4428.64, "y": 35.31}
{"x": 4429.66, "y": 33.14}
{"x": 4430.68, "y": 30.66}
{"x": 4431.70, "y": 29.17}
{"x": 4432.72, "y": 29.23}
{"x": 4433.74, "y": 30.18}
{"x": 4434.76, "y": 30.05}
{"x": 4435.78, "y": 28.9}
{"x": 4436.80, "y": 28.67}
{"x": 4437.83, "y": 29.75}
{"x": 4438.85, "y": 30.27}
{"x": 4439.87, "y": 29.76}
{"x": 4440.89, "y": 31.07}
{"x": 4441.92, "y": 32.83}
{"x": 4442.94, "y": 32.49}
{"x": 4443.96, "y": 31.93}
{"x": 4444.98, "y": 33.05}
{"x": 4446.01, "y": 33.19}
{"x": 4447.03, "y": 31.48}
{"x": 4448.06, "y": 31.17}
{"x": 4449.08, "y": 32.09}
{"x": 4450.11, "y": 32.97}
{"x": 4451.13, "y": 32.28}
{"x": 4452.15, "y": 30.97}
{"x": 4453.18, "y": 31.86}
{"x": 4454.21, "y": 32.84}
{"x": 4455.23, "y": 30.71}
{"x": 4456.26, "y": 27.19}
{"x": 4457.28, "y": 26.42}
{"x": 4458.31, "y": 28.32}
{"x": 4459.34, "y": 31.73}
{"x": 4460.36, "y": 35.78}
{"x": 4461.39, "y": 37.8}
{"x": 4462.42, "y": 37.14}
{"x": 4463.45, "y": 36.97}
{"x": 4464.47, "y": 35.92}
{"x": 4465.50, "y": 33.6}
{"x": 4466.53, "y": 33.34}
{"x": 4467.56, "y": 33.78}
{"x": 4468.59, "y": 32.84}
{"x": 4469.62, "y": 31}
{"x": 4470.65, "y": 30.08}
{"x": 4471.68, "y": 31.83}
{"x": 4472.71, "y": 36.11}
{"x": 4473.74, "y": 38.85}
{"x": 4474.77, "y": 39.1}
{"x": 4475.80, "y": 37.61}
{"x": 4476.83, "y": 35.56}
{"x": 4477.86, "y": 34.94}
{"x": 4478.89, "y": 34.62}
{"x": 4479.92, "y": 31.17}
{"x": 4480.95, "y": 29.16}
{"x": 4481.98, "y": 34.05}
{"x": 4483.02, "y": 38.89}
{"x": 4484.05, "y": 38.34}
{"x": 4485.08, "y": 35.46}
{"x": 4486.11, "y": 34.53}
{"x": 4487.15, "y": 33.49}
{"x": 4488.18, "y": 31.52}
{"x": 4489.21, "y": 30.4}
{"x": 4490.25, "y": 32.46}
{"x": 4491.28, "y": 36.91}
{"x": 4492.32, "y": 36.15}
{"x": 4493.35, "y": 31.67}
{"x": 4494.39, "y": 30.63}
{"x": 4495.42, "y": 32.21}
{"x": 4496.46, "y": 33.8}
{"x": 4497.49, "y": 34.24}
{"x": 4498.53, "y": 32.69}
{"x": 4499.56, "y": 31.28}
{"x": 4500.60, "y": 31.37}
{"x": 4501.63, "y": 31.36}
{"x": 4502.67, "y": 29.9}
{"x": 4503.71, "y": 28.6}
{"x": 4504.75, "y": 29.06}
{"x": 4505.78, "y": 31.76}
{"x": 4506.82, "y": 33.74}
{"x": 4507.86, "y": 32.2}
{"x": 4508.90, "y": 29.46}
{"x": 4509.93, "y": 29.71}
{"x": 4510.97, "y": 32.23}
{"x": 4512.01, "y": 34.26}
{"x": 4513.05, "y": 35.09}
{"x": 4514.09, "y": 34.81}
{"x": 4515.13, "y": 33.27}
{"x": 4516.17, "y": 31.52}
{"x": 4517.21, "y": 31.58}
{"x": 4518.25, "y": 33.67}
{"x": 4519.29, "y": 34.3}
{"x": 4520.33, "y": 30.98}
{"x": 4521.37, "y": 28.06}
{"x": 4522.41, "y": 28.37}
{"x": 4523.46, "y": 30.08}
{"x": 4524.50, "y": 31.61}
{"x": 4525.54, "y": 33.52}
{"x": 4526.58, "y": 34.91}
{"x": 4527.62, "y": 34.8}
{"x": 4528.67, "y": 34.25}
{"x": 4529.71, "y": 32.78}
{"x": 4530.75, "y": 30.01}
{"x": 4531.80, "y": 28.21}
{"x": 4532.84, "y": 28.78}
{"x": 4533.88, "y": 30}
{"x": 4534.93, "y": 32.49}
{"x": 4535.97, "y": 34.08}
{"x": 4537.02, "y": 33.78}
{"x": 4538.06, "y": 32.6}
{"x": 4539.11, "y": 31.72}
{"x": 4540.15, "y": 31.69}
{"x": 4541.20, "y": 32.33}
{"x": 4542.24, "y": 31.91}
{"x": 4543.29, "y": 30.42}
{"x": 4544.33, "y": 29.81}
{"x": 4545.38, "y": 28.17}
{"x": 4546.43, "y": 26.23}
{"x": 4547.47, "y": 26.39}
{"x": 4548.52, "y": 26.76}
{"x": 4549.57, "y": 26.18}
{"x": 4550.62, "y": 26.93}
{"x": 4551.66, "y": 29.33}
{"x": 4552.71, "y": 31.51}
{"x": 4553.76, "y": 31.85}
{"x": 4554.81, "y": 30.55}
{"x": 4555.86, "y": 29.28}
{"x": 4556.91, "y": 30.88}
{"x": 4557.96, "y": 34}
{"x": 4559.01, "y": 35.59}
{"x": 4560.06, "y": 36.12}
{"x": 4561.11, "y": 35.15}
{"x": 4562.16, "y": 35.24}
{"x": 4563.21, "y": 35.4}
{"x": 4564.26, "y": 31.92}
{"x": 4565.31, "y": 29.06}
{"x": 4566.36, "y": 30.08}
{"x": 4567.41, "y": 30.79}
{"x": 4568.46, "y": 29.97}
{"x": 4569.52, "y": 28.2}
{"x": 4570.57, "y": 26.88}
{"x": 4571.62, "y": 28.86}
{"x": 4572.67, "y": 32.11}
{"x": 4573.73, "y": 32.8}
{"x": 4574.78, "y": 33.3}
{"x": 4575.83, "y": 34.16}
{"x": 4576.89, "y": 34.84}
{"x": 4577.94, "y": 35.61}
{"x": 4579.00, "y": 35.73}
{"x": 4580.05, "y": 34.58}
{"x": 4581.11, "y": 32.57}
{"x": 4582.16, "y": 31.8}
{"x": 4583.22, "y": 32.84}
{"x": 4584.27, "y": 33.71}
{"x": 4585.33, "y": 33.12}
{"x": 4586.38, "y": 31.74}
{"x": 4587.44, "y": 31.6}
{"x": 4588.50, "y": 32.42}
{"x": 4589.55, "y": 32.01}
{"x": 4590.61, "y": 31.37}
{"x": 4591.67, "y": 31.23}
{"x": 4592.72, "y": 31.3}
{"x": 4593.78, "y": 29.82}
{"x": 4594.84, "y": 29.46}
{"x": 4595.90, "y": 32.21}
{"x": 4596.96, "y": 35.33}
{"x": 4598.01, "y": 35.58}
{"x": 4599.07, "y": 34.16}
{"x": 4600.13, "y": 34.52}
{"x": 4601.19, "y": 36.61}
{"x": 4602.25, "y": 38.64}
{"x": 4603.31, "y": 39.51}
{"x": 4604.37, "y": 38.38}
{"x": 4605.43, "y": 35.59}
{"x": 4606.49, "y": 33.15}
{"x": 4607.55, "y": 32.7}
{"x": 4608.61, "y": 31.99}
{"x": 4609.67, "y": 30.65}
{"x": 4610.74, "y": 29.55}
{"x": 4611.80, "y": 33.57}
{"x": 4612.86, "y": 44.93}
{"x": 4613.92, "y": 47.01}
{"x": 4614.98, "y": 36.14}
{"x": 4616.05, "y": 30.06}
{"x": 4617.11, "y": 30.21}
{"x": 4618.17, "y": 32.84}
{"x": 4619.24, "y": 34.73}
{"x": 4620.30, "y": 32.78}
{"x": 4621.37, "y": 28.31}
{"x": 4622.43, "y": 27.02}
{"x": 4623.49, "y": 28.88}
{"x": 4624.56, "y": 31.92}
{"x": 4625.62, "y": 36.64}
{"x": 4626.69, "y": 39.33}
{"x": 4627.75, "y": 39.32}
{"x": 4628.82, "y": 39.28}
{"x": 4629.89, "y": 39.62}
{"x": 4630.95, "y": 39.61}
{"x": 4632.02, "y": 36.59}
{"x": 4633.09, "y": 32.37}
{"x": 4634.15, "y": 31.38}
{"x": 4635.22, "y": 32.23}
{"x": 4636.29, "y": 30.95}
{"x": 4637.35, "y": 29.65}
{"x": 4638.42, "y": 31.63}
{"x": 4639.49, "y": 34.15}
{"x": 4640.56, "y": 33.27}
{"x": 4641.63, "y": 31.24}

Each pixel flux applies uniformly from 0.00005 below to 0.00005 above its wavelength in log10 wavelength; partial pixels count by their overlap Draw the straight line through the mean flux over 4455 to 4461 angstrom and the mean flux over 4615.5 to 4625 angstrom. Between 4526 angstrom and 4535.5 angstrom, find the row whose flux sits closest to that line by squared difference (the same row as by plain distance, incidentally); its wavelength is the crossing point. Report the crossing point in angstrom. 4530.75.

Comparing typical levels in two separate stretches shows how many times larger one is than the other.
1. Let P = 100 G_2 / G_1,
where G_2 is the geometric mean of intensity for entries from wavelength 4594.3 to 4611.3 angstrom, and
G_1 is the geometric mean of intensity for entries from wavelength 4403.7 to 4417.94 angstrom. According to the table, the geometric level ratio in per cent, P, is 99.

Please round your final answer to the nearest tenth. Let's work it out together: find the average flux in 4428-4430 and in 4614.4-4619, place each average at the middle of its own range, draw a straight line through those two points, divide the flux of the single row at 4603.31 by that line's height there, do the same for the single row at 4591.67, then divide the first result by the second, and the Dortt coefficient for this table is 1.3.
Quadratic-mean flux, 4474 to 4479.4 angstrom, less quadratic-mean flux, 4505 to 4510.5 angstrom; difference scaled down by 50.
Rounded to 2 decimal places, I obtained 0.10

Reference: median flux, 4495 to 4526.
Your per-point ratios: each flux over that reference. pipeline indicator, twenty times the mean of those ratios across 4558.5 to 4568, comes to 20.99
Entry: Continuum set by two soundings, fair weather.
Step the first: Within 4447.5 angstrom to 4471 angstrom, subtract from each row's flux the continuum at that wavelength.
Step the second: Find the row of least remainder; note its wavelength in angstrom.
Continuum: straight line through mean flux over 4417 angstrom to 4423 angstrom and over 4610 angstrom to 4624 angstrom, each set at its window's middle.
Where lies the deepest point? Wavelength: 4457.28 angstrom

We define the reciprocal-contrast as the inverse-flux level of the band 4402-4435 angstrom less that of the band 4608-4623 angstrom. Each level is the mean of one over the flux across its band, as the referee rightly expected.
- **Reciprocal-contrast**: -0.0010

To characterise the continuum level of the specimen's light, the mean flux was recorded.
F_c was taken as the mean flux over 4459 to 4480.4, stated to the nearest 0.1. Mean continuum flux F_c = 34.8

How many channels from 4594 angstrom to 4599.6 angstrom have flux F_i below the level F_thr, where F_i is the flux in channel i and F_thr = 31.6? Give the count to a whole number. 1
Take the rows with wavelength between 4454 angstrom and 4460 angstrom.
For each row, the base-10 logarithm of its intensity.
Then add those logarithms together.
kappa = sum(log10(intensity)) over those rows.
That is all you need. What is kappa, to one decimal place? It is 8.8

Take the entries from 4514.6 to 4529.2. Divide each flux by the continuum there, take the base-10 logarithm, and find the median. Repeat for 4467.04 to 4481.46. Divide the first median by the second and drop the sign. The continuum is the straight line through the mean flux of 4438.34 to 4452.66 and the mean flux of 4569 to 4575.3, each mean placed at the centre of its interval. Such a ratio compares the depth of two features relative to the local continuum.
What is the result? 0.6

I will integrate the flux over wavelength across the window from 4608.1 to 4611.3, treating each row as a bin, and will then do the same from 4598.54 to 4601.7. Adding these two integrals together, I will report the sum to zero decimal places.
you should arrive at 209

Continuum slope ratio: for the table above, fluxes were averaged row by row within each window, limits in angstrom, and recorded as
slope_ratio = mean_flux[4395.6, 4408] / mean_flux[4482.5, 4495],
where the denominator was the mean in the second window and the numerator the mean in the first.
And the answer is 1.03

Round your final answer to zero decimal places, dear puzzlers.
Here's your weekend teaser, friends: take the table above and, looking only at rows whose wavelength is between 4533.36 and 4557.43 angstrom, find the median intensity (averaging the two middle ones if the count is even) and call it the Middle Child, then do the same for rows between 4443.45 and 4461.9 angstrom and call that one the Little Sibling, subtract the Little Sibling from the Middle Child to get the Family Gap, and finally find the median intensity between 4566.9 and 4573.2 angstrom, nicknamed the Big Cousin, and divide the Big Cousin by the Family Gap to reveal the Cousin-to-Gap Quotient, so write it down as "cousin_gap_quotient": -22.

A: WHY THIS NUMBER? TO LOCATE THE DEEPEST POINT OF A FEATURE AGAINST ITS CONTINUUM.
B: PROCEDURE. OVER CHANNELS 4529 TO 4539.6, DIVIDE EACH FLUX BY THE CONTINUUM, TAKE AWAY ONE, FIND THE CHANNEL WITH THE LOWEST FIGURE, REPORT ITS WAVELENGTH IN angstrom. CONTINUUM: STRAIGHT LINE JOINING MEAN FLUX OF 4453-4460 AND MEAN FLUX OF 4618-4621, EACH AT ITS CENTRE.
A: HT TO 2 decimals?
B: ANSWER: 4531.80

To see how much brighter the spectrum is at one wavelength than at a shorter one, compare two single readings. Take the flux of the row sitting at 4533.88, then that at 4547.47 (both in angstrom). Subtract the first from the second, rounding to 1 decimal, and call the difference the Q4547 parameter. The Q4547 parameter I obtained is -3.6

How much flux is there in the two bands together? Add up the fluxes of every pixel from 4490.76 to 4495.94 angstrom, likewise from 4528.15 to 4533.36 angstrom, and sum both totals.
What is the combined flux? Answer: 322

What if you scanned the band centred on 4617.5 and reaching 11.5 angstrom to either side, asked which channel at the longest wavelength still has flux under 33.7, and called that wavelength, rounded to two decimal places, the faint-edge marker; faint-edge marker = 4624.56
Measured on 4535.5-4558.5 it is 4556.91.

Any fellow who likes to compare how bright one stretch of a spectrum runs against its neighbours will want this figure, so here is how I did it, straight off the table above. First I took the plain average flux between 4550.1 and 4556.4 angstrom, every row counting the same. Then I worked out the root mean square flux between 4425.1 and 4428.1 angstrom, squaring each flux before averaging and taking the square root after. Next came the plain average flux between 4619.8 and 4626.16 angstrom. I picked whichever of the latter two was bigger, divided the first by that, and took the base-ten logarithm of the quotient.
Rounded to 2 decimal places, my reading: -0.10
